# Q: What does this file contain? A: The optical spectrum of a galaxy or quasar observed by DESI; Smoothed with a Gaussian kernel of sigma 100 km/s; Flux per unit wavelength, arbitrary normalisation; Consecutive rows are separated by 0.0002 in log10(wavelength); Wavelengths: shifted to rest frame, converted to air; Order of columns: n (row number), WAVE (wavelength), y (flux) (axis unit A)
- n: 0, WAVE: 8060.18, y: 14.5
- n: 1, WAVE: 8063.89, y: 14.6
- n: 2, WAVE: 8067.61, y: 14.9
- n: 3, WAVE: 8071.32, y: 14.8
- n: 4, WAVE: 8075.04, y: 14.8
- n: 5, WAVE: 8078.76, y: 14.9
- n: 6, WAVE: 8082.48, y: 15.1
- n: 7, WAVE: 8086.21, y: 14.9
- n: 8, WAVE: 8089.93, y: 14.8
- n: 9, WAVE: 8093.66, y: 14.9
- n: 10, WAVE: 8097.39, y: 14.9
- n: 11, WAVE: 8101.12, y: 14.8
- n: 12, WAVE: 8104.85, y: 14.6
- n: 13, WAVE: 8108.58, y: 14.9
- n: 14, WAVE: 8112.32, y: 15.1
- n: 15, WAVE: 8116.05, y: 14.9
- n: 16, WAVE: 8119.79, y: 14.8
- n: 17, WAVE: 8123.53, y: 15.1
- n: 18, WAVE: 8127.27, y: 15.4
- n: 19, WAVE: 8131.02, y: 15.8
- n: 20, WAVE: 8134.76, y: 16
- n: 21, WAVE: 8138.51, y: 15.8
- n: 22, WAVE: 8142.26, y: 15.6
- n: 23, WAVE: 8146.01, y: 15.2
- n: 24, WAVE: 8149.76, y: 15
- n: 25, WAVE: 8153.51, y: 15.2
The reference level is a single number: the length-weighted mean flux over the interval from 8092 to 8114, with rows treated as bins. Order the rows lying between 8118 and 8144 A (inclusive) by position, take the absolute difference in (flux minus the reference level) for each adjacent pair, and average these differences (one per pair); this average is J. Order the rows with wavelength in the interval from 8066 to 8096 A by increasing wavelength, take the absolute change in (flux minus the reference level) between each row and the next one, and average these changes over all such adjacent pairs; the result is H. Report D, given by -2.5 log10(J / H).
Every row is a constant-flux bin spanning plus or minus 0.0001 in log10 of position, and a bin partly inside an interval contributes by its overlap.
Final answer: -0.9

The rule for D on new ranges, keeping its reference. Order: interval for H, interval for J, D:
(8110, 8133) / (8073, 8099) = 0.9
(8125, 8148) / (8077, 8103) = 1.0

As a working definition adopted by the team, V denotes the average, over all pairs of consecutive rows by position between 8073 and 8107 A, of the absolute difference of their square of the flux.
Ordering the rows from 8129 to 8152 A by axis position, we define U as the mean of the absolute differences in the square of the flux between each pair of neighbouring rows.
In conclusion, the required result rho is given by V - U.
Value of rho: -3.8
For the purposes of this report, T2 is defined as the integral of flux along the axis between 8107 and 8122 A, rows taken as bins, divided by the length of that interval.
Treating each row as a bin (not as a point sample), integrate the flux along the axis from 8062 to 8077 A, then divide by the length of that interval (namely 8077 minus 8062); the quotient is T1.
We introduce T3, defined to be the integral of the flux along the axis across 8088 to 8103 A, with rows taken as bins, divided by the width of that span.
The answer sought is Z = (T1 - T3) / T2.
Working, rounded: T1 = 14.8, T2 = 14.93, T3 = 14.9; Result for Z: -0.01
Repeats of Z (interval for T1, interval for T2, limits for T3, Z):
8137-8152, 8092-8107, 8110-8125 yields 0.03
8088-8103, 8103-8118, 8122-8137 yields -0.05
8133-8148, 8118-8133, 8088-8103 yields 0.05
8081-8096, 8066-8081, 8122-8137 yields -0.05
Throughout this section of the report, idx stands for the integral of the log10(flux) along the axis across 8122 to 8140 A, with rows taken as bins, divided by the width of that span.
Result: 1.19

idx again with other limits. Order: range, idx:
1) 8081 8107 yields 1.17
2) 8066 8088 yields 1.17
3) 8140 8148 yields 1.19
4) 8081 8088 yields 1.17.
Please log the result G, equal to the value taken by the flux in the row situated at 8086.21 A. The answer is 14.9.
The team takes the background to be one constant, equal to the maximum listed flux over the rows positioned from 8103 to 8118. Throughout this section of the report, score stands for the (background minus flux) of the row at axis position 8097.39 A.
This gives 0.20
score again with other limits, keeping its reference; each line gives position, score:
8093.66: 0.20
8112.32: 0.00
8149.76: 0.10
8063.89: 0.50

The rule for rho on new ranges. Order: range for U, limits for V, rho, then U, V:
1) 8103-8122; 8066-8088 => -2.4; 6.0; 3.6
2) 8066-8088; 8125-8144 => 4.3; 3.6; 7.9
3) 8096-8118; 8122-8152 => 2.5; 5.9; 8.4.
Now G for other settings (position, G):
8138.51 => 15.8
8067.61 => 14.9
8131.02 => 15.8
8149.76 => 15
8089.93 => 14.8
